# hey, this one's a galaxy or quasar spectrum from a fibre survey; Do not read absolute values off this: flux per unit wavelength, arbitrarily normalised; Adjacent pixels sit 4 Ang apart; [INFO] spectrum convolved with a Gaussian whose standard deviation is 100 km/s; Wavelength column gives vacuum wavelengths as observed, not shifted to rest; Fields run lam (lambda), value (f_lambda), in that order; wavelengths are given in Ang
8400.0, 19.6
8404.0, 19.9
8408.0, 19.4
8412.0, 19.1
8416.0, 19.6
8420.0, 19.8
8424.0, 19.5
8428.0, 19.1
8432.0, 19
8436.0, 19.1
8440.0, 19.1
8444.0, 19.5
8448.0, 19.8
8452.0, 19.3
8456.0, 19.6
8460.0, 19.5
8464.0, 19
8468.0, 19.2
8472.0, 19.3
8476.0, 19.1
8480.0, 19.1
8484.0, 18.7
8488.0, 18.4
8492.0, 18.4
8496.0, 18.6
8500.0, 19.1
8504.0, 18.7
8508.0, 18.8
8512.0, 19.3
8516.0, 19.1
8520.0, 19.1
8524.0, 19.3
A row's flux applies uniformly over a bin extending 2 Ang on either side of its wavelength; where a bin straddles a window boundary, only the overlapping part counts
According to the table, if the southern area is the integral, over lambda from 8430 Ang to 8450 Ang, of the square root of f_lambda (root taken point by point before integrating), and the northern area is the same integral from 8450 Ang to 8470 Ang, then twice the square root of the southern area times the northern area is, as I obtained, 176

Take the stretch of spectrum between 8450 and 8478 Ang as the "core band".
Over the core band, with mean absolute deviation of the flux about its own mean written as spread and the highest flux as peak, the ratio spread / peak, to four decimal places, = 0.0081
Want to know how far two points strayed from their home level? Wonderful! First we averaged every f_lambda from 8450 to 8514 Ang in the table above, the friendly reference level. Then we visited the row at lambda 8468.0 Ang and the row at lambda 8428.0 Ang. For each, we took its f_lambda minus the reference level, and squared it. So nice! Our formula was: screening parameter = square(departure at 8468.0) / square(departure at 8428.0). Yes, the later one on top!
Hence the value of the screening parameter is 4.3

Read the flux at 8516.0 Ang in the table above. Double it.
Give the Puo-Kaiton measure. 38.2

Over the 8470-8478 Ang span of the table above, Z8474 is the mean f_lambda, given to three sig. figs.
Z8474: 19.2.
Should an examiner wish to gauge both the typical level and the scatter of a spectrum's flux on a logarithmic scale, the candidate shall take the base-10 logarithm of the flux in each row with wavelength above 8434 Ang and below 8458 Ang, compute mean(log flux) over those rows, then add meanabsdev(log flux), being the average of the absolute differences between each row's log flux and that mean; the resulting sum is 1.29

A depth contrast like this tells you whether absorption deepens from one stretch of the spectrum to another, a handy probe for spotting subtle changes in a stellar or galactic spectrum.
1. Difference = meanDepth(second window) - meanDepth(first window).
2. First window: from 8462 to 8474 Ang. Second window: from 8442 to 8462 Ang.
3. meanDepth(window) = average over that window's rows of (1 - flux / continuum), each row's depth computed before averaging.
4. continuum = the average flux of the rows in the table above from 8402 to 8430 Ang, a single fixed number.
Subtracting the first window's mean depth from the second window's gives -0.019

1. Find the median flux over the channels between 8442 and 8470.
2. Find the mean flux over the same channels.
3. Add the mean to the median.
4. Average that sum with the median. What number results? 29.2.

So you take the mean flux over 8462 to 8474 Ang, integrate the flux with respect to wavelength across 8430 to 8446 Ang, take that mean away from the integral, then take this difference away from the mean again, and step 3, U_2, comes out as -268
